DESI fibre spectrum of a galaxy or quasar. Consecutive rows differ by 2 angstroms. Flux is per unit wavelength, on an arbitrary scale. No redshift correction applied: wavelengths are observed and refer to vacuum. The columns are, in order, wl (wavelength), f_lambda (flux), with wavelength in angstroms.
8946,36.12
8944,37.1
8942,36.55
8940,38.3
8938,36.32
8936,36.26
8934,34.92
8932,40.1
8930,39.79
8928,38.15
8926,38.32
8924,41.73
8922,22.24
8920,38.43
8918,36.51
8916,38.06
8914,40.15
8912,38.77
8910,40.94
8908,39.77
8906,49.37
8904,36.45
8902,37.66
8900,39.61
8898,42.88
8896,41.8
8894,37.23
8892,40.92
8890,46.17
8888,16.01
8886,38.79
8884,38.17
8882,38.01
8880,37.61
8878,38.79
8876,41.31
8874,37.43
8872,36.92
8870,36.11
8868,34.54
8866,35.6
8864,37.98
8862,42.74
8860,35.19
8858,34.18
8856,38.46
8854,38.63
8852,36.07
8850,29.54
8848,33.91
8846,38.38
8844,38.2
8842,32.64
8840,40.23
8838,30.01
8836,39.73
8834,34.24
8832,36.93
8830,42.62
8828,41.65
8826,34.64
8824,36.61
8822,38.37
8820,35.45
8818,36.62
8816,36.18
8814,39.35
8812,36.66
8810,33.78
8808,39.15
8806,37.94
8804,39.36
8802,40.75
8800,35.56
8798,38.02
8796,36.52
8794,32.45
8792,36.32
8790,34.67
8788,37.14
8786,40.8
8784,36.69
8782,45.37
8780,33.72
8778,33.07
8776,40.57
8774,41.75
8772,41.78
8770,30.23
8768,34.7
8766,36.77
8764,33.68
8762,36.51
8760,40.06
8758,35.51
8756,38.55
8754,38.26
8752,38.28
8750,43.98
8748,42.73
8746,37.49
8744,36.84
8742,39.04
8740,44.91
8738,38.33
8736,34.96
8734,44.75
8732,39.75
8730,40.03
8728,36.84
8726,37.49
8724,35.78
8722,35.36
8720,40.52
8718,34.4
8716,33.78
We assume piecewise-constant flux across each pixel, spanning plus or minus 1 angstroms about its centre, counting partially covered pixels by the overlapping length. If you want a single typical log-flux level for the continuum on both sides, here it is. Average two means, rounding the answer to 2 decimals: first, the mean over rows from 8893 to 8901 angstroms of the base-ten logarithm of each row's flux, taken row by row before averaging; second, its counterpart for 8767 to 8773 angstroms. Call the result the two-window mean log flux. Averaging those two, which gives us 1.58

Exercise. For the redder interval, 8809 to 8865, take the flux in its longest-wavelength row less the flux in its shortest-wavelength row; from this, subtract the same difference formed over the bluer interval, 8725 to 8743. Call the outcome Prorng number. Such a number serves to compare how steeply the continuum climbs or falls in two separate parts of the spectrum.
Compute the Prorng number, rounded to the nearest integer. 3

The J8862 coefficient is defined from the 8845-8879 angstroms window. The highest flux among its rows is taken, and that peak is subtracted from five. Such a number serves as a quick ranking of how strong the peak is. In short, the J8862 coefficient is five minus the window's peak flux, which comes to -37.7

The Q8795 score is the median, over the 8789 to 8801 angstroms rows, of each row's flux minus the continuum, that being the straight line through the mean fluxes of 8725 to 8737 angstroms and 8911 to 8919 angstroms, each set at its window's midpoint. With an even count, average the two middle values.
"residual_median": -2.8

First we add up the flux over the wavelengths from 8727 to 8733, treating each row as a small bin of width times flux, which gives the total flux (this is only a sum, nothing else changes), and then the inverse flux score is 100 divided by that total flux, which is 0.429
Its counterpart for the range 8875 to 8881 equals 0.425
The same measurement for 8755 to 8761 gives 0.438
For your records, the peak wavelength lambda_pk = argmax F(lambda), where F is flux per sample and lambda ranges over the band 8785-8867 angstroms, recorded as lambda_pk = 8862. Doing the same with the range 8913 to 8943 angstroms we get 8924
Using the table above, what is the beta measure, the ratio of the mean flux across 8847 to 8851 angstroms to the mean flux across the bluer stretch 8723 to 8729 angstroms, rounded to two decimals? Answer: 0.86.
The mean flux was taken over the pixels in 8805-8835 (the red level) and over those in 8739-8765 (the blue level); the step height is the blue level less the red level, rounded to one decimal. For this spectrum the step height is 1.6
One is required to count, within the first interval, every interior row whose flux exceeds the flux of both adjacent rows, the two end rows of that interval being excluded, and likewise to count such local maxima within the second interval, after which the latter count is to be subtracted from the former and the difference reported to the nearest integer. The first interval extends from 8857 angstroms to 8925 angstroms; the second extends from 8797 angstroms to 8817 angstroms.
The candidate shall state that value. 6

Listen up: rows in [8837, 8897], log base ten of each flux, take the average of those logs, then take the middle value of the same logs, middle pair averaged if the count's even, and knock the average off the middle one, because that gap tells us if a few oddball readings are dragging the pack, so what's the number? 0.018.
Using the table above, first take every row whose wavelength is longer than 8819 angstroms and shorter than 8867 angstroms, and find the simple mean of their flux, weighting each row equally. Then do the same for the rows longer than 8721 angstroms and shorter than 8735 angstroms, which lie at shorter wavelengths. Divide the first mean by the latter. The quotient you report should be 0.95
